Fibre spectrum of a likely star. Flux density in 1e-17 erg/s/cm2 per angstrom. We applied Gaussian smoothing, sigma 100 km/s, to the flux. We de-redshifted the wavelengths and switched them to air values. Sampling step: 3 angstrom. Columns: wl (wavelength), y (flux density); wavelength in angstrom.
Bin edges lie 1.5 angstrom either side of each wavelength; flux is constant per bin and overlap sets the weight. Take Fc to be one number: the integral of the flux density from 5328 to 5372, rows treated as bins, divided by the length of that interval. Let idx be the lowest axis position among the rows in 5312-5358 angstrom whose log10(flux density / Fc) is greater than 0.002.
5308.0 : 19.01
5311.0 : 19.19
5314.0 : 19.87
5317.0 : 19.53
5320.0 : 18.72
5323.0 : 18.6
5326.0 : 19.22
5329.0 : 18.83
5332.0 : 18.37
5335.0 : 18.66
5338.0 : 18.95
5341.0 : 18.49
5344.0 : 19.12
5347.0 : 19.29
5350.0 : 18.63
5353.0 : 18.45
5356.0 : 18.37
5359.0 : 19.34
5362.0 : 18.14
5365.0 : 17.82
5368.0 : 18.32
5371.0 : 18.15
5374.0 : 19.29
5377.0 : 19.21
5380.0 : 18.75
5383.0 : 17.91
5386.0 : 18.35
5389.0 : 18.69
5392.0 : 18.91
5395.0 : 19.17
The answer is 5314.0 angstrom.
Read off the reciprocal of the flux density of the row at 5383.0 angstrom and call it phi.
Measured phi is 0.0558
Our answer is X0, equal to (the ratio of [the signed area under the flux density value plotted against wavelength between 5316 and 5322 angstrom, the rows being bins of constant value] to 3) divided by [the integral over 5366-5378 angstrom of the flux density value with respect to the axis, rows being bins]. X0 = 0.17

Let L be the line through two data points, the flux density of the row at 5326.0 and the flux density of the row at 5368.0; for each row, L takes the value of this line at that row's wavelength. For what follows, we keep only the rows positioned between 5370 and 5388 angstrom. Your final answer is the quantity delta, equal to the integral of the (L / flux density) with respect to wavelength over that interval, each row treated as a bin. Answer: 17.5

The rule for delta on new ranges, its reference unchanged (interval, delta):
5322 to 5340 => 18.3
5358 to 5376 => 17.9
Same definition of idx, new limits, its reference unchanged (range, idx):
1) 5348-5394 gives 5359.0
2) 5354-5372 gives 5359.0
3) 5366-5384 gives 5374.0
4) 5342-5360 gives 5344.0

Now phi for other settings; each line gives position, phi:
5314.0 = 0.0503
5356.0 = 0.0544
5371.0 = 0.0551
